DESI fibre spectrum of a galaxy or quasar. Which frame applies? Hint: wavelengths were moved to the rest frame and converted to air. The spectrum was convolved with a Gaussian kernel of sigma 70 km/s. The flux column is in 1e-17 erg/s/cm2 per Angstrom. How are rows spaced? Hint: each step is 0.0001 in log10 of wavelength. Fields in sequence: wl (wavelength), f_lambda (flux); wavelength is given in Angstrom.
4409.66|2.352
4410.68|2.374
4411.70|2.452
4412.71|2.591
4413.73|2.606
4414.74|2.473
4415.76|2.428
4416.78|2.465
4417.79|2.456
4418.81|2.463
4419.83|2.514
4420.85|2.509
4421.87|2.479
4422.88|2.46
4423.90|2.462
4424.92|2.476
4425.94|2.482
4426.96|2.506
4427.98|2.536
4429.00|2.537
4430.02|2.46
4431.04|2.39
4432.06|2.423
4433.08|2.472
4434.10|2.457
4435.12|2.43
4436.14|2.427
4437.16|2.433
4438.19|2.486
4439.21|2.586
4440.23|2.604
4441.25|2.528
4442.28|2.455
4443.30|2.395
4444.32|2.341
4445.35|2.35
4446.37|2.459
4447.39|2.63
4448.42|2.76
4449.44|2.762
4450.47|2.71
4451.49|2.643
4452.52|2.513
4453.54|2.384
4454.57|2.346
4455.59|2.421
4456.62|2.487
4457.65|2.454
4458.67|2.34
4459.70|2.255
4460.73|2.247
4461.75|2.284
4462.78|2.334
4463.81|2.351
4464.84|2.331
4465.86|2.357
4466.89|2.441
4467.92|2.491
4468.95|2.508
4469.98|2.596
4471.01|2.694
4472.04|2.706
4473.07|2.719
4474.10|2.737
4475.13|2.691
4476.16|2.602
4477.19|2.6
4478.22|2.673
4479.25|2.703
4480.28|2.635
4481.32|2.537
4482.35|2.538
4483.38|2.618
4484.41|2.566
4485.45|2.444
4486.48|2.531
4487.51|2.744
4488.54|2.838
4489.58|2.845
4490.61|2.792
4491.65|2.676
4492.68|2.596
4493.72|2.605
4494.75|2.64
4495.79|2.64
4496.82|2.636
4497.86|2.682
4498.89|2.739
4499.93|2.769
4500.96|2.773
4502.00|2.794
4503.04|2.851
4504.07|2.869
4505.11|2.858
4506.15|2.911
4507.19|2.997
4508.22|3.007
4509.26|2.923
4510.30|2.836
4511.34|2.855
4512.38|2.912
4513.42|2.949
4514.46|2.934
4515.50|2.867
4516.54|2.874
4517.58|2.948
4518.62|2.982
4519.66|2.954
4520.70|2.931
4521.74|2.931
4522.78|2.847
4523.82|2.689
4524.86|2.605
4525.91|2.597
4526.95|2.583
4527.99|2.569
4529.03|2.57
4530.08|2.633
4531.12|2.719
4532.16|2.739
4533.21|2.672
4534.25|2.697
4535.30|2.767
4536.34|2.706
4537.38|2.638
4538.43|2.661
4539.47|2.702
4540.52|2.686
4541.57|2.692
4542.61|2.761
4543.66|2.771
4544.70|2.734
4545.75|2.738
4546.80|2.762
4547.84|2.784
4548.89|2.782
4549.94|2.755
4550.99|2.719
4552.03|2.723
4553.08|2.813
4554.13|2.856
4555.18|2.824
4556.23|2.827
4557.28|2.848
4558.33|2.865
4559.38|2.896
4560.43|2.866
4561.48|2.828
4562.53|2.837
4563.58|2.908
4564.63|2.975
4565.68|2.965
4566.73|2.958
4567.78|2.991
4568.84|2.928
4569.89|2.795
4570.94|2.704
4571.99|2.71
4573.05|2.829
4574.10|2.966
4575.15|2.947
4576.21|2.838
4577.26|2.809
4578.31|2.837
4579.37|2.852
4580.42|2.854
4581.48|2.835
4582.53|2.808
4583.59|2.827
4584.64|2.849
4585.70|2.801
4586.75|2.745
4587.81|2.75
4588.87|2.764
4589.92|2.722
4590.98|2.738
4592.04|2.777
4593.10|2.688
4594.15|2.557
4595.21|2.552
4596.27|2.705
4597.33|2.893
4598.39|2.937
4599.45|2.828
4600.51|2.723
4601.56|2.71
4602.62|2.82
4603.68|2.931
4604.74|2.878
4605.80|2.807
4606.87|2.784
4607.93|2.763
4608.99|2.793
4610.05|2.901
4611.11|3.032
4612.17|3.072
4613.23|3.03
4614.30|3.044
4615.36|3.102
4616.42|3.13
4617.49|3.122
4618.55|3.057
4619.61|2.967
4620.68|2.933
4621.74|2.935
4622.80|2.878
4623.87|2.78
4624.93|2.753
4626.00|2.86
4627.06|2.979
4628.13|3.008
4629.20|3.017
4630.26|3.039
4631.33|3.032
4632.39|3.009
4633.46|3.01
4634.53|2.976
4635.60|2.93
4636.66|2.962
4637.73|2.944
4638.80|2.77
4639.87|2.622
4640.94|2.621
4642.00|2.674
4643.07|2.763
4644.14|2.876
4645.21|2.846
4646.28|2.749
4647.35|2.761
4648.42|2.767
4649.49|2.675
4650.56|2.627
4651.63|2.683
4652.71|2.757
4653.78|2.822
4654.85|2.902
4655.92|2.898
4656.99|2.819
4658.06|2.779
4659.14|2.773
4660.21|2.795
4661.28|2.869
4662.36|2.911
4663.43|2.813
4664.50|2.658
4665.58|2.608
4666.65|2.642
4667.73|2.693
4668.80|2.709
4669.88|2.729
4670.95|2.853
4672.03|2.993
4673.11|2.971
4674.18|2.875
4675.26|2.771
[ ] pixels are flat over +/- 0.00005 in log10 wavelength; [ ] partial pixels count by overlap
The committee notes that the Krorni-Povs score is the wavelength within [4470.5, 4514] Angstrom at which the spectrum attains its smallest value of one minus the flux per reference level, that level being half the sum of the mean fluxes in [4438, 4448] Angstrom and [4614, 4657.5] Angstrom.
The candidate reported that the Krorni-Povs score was 4508.22 Angstrom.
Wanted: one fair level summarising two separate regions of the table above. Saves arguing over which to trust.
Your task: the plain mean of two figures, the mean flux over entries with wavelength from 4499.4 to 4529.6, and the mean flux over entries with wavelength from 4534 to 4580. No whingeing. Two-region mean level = 2.82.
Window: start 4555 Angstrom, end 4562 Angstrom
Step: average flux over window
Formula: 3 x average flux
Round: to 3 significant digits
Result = 8.55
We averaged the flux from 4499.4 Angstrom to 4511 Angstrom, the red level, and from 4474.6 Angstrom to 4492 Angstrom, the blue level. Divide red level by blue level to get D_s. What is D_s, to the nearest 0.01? 1.08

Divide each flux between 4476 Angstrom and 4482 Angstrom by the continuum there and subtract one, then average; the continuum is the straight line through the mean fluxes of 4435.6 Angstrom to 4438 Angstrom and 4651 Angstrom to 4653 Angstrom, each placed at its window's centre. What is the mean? 0.056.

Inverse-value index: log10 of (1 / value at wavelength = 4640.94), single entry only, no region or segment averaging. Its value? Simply -0.418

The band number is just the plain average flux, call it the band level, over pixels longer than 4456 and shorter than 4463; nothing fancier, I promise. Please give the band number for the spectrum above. 2.34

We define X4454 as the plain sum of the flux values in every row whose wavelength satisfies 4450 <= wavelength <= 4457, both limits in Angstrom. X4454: 17.5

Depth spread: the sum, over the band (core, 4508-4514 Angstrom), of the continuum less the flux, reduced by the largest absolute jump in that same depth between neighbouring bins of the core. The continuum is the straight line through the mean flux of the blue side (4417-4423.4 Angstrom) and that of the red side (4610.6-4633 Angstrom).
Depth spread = -1.3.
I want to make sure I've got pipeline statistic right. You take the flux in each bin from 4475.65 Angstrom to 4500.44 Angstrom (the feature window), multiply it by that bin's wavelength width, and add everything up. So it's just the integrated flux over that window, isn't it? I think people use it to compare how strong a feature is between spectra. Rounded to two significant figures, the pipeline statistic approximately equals 66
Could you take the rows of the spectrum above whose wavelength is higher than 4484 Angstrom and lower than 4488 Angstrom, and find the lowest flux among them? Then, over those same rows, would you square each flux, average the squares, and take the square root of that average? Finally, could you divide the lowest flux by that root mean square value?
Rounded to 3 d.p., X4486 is 0.950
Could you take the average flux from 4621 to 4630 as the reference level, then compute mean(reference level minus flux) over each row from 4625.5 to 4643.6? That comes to 0.01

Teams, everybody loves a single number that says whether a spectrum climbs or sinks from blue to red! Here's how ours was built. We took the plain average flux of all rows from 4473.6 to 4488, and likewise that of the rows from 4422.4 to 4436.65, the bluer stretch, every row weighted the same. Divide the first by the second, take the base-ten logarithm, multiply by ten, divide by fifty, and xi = 0.0051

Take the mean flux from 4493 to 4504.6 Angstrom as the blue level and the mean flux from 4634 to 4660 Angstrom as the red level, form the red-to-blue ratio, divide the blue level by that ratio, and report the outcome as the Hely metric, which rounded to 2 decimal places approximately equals 2.66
